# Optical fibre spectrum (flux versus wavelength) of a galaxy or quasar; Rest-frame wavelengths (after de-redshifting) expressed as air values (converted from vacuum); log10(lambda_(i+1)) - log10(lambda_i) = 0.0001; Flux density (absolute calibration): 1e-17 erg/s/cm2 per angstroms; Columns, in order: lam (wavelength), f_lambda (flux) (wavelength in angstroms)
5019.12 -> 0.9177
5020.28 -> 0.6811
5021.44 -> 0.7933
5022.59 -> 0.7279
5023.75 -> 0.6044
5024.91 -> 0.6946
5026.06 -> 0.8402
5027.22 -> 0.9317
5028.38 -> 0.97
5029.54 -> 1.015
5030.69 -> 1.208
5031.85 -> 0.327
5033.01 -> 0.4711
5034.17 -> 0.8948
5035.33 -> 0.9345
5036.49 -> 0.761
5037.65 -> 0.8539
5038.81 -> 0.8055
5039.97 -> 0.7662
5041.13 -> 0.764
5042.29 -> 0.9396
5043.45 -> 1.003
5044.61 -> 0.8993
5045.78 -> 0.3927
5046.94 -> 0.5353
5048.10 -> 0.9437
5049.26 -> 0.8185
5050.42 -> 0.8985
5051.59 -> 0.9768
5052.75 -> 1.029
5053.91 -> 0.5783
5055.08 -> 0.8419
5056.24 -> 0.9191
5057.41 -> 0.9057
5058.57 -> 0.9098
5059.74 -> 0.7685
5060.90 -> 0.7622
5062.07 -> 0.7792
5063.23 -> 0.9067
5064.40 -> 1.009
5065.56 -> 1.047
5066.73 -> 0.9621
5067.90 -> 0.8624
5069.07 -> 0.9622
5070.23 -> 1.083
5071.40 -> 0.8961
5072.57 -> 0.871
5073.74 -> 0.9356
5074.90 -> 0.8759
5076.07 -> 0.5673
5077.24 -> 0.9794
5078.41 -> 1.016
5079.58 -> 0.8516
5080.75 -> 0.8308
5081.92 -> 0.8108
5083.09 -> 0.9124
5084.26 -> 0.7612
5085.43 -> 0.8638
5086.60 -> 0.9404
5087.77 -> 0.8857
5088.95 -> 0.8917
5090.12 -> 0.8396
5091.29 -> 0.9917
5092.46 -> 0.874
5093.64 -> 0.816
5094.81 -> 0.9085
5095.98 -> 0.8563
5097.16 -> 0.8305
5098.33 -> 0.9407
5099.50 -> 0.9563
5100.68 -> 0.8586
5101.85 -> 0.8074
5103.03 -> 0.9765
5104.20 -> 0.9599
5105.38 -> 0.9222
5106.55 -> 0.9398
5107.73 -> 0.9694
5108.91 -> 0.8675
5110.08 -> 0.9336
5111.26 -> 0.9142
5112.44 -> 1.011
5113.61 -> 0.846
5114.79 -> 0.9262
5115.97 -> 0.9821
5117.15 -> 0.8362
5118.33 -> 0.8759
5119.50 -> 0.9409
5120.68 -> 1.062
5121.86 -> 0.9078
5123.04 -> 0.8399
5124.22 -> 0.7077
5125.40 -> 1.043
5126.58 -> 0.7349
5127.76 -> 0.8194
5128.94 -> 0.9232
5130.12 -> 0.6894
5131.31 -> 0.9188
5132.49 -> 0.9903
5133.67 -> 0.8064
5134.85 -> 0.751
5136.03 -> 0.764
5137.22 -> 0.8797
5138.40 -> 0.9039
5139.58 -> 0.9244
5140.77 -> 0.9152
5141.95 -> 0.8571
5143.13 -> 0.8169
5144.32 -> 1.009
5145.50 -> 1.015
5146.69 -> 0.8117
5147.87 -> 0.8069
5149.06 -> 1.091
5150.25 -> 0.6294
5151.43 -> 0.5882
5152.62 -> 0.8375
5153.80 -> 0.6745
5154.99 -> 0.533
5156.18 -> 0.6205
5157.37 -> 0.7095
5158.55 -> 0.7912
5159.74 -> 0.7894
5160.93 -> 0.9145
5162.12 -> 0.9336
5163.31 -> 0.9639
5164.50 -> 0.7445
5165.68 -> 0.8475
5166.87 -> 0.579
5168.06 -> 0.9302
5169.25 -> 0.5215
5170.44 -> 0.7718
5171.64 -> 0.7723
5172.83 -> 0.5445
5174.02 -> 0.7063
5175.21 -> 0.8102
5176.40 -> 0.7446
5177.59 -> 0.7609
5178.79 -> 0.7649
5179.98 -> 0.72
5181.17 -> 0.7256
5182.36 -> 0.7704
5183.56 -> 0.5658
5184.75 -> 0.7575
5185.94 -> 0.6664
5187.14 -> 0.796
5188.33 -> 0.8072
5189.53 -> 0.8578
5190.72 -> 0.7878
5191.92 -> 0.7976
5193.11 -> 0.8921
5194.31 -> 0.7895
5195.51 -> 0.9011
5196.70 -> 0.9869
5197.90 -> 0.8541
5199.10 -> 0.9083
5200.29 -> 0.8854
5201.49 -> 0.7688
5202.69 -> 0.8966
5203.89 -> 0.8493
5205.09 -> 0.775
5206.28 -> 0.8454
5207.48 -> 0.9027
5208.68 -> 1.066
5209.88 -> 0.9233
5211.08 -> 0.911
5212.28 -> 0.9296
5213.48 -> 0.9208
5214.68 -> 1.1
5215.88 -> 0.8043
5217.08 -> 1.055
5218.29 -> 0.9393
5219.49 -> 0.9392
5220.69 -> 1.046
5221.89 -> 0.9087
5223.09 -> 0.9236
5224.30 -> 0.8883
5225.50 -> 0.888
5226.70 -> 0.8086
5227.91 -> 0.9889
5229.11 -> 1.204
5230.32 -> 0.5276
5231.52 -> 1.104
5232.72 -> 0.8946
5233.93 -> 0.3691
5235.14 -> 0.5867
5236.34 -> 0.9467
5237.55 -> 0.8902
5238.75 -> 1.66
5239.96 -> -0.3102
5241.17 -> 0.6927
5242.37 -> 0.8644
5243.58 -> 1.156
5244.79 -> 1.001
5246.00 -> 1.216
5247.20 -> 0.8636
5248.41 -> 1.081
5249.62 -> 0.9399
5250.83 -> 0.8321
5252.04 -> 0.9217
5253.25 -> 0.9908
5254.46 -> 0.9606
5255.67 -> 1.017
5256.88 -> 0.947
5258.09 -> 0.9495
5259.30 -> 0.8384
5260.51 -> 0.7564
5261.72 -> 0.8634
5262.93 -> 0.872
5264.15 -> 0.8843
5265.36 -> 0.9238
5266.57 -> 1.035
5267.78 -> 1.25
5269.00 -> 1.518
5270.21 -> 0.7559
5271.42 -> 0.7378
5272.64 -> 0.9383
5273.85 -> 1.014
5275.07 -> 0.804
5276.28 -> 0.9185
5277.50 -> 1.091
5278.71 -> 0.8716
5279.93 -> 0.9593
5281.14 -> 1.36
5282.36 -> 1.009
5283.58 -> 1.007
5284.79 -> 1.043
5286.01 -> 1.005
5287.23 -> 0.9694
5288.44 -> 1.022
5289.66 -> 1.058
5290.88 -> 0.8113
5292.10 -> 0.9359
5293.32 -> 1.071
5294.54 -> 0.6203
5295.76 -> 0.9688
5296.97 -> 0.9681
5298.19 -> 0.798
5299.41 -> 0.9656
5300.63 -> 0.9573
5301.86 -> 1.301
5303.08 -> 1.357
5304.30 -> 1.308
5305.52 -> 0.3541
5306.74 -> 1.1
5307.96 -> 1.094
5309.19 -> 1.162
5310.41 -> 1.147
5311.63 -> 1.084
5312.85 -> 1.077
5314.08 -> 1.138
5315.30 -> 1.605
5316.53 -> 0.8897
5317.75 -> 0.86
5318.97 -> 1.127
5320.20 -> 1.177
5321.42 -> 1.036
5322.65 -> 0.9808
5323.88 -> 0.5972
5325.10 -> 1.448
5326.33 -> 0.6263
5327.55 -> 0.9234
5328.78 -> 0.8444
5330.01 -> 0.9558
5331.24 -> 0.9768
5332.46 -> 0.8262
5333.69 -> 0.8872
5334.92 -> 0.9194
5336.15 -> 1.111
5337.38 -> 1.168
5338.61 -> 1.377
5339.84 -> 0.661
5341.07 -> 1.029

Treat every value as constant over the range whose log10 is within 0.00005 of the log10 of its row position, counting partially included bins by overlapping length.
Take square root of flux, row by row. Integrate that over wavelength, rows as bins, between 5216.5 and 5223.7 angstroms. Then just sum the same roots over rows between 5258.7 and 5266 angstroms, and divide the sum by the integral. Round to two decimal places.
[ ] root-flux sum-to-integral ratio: 0.78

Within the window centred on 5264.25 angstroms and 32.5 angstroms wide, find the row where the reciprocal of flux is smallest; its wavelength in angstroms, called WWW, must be 5269.00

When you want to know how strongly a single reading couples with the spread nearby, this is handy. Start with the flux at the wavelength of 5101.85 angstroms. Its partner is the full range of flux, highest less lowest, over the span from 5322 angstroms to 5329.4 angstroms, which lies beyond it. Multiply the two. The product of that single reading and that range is 0.69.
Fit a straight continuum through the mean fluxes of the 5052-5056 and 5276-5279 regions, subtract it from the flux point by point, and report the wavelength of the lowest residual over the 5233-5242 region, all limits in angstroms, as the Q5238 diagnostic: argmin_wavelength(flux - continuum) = 5239.96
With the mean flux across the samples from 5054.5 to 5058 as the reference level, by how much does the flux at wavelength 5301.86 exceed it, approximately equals 0.41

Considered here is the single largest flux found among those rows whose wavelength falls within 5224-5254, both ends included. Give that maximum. 1.66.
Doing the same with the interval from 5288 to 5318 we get 1.605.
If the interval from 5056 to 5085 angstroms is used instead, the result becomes 1.083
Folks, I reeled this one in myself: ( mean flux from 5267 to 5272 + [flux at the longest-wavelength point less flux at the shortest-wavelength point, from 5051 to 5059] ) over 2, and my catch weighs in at 0.50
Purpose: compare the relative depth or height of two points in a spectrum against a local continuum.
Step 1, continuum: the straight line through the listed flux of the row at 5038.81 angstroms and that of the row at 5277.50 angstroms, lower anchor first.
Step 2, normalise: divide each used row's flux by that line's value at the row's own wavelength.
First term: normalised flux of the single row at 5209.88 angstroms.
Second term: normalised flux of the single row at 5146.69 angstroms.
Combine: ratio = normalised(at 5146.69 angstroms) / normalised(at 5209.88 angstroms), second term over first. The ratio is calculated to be 1.0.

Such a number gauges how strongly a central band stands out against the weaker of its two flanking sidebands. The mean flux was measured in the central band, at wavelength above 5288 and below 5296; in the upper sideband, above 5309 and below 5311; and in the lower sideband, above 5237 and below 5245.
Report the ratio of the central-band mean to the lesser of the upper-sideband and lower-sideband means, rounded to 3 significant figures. 1.09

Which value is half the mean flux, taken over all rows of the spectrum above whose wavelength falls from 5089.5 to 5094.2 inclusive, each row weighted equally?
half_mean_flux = 0.440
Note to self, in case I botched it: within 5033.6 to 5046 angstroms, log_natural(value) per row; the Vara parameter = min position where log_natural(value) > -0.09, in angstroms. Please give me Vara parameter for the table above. 5035.33 angstroms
